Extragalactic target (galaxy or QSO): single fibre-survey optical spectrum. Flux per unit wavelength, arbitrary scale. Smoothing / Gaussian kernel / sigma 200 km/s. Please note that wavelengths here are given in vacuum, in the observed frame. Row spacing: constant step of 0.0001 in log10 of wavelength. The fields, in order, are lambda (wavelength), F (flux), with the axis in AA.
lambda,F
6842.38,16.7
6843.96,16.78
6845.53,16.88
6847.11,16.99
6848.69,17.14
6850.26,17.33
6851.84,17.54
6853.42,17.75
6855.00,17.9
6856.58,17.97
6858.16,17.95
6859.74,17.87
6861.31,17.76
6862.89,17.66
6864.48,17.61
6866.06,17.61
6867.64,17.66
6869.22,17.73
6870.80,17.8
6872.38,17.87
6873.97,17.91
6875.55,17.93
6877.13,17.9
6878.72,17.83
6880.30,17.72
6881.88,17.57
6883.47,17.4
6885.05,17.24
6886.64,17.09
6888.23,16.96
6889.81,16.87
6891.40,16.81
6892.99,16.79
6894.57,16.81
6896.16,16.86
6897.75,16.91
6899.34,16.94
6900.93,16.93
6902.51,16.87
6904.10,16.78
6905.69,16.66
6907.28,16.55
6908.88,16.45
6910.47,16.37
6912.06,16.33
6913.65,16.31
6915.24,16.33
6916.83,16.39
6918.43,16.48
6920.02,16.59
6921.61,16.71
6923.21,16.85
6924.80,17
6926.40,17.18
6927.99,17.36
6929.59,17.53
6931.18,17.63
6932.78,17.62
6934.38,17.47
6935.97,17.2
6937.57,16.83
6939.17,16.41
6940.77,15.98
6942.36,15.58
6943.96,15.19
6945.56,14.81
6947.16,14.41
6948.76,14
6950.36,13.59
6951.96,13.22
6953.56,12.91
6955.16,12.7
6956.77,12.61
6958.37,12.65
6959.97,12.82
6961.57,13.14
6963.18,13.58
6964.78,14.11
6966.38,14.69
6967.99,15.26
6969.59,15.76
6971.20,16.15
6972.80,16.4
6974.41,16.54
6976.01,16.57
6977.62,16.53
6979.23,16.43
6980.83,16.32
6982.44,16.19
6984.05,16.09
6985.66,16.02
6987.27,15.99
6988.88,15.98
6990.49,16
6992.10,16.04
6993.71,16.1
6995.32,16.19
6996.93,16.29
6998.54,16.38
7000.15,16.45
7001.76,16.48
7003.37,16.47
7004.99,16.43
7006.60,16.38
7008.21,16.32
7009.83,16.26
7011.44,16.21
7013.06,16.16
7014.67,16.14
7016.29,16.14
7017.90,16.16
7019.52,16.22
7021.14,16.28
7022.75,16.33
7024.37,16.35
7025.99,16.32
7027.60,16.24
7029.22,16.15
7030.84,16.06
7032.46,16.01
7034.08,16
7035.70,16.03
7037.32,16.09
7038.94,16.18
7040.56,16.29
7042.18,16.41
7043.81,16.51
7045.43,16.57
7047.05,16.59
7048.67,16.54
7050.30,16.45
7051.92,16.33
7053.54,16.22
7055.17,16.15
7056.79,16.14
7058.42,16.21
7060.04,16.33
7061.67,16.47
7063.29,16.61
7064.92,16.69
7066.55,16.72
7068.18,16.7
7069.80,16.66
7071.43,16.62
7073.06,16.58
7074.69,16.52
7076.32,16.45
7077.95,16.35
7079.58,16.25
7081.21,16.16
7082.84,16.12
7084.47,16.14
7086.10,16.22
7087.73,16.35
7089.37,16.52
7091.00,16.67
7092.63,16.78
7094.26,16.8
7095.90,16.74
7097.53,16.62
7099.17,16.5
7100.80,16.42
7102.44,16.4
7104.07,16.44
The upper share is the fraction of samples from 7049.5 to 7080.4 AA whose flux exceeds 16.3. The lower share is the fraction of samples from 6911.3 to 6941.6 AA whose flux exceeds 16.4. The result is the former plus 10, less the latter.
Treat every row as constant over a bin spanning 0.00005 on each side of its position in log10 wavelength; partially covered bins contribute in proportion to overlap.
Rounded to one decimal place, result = 10.0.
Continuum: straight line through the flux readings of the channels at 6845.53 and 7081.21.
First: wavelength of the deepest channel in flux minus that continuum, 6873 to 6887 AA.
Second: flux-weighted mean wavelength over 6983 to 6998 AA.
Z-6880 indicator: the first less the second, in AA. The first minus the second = -103.9 AA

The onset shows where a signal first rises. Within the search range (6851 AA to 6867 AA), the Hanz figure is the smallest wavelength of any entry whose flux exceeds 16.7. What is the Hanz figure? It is 6851.84 AA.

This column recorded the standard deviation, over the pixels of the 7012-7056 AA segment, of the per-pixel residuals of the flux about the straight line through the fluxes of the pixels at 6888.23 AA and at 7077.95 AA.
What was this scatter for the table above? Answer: 0.19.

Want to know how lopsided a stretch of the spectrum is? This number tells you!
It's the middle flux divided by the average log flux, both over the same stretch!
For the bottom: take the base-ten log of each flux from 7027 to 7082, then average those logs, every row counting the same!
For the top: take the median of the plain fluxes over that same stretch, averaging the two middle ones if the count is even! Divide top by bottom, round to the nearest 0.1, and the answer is 13.5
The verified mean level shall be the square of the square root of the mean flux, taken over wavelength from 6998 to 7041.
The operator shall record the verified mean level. 16.2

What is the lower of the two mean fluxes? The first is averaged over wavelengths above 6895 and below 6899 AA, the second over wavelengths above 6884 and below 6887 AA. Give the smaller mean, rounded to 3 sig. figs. 16.9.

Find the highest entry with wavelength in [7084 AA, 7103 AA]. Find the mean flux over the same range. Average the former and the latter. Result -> 16.7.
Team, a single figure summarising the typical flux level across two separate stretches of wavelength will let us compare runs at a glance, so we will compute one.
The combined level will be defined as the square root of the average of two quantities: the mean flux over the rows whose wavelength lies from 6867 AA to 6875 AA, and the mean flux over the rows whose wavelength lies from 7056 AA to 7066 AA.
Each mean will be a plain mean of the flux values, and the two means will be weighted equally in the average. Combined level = 4.14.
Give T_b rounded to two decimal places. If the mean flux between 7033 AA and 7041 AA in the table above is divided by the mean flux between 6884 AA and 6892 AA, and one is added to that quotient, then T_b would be 1.95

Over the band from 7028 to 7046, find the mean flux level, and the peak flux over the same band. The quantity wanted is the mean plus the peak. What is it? 32.8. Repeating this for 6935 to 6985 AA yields 32.2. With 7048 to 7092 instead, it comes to 33.1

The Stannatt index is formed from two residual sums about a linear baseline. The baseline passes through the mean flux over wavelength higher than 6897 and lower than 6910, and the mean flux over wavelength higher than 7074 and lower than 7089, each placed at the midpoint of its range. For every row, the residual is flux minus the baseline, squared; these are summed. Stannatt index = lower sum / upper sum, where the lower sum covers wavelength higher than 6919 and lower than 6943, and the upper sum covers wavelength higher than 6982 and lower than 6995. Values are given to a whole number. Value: 3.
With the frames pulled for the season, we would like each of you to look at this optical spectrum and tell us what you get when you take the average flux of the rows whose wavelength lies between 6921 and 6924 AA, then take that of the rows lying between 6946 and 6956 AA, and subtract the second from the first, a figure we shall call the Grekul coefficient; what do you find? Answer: 3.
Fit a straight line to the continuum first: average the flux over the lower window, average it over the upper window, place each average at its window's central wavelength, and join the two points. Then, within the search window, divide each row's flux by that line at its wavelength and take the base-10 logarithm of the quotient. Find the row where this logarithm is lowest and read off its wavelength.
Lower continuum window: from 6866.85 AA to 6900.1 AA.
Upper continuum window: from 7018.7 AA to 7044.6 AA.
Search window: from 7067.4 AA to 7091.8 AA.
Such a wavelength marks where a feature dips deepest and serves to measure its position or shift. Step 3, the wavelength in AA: 7082.84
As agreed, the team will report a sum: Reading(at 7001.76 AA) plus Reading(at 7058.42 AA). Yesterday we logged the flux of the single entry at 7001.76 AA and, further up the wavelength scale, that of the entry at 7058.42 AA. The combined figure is 32.7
